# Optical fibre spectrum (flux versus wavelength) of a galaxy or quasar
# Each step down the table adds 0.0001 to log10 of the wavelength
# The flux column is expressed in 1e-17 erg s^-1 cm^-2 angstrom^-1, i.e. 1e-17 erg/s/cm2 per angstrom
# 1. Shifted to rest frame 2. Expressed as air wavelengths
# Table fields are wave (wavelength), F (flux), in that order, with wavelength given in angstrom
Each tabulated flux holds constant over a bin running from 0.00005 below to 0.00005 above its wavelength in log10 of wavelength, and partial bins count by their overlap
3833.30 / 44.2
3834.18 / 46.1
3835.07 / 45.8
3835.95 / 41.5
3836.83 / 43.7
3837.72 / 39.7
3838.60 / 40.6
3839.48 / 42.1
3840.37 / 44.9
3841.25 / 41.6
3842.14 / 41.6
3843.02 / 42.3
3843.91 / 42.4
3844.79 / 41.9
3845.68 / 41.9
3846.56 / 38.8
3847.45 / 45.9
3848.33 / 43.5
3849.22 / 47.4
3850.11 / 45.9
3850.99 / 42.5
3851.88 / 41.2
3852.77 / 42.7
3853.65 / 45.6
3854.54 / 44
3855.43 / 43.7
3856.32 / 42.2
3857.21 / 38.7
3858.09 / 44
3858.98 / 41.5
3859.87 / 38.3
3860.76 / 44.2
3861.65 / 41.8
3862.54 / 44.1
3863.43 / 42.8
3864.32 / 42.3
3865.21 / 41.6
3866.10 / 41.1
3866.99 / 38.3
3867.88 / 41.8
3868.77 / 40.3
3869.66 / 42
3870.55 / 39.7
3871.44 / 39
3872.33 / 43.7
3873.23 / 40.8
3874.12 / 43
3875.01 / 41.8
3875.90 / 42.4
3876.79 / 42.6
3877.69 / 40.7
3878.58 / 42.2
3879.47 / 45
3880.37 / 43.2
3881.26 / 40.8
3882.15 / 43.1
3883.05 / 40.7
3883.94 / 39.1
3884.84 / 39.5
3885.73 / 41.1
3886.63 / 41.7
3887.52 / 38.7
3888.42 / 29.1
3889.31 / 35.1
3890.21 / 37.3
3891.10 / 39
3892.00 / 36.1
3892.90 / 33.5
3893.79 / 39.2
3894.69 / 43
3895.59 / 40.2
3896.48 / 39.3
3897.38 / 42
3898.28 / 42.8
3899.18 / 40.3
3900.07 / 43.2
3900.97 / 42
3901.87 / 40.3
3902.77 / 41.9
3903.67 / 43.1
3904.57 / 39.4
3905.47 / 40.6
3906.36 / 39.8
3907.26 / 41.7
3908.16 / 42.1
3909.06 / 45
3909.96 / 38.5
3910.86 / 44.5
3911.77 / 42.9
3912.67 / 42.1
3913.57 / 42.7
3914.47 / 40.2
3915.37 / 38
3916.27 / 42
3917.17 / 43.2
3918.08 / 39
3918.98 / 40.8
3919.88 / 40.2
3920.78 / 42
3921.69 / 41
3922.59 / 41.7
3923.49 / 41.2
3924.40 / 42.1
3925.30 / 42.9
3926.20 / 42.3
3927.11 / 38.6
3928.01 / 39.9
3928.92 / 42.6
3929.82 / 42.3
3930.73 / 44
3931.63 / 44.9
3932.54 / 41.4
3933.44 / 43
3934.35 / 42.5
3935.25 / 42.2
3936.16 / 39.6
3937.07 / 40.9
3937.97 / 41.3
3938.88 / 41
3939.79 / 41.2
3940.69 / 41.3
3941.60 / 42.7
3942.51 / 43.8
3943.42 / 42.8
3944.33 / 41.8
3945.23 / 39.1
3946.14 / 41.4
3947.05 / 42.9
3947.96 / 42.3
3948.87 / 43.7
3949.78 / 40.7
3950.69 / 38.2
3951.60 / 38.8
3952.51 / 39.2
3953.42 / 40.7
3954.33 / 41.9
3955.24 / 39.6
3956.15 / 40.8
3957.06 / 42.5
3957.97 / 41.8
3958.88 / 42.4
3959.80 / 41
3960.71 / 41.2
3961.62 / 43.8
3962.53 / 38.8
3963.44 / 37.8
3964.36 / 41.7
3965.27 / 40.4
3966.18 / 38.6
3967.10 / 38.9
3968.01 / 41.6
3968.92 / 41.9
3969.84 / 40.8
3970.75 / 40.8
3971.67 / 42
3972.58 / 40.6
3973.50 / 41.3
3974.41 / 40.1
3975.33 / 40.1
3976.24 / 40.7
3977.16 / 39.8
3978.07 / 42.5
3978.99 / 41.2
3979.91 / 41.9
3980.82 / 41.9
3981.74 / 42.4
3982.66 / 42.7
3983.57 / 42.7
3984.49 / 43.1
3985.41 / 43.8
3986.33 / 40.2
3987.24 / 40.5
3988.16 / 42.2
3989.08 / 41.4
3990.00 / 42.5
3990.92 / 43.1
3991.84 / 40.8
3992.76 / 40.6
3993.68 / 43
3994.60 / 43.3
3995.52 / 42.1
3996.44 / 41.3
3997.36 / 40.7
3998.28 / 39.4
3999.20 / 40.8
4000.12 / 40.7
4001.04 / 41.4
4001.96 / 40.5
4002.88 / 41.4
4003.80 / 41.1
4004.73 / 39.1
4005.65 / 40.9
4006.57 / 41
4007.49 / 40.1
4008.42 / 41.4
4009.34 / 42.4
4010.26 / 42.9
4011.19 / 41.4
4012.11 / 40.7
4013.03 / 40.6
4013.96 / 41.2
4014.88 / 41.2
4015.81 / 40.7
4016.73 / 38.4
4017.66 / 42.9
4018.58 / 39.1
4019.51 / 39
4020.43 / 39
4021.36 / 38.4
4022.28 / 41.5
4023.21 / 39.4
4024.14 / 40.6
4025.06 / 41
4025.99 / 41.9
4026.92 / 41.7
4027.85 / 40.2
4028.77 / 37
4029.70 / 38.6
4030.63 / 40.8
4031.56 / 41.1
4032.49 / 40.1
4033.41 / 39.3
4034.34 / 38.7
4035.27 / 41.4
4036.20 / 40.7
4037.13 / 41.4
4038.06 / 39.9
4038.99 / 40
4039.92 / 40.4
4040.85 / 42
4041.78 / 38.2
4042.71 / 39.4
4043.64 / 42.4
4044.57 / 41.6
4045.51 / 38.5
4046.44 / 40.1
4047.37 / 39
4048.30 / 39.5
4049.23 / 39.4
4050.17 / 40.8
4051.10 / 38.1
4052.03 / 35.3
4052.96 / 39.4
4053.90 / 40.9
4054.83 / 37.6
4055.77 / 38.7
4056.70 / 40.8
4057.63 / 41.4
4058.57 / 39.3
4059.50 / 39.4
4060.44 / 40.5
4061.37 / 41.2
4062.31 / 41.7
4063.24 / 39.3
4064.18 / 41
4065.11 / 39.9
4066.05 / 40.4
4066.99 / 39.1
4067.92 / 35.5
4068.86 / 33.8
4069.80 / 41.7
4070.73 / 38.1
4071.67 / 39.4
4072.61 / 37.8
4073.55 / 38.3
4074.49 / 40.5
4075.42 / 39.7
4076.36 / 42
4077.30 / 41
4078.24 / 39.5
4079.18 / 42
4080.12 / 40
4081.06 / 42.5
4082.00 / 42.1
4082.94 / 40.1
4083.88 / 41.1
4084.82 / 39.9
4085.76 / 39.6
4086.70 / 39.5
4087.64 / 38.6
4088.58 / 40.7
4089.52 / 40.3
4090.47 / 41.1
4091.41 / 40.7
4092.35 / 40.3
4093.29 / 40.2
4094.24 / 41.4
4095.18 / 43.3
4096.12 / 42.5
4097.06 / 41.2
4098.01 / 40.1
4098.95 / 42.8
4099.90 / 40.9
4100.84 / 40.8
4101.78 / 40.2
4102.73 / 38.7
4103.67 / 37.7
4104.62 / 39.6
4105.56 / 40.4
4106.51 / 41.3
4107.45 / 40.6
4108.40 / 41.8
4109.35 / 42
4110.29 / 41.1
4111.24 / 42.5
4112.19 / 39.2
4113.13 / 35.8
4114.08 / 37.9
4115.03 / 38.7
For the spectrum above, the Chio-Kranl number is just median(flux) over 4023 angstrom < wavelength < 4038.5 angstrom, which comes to 40.6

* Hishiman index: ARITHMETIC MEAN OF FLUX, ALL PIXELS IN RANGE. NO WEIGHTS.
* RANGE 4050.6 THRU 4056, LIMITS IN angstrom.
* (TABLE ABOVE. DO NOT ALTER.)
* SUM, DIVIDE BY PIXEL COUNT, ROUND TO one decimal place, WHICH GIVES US 38.3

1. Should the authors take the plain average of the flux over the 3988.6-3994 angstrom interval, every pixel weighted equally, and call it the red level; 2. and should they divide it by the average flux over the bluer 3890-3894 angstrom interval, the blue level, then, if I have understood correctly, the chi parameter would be 1.13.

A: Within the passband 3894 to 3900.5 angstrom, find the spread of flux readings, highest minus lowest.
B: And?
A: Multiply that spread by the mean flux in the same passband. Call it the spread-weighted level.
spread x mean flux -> 162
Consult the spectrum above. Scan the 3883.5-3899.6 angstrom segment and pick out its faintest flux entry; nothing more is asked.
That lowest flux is 29.1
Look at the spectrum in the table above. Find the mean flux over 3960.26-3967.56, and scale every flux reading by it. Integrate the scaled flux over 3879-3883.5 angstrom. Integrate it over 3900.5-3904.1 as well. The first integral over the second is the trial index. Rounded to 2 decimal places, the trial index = 1.27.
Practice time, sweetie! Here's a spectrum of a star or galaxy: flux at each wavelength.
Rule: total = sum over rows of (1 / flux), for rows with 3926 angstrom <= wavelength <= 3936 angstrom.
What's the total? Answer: 0.261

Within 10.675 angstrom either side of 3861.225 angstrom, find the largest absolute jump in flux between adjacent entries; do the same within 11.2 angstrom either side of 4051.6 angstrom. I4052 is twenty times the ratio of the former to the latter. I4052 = 29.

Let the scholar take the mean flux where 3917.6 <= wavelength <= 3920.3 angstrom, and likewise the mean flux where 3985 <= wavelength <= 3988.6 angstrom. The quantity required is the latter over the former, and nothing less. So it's 1.04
